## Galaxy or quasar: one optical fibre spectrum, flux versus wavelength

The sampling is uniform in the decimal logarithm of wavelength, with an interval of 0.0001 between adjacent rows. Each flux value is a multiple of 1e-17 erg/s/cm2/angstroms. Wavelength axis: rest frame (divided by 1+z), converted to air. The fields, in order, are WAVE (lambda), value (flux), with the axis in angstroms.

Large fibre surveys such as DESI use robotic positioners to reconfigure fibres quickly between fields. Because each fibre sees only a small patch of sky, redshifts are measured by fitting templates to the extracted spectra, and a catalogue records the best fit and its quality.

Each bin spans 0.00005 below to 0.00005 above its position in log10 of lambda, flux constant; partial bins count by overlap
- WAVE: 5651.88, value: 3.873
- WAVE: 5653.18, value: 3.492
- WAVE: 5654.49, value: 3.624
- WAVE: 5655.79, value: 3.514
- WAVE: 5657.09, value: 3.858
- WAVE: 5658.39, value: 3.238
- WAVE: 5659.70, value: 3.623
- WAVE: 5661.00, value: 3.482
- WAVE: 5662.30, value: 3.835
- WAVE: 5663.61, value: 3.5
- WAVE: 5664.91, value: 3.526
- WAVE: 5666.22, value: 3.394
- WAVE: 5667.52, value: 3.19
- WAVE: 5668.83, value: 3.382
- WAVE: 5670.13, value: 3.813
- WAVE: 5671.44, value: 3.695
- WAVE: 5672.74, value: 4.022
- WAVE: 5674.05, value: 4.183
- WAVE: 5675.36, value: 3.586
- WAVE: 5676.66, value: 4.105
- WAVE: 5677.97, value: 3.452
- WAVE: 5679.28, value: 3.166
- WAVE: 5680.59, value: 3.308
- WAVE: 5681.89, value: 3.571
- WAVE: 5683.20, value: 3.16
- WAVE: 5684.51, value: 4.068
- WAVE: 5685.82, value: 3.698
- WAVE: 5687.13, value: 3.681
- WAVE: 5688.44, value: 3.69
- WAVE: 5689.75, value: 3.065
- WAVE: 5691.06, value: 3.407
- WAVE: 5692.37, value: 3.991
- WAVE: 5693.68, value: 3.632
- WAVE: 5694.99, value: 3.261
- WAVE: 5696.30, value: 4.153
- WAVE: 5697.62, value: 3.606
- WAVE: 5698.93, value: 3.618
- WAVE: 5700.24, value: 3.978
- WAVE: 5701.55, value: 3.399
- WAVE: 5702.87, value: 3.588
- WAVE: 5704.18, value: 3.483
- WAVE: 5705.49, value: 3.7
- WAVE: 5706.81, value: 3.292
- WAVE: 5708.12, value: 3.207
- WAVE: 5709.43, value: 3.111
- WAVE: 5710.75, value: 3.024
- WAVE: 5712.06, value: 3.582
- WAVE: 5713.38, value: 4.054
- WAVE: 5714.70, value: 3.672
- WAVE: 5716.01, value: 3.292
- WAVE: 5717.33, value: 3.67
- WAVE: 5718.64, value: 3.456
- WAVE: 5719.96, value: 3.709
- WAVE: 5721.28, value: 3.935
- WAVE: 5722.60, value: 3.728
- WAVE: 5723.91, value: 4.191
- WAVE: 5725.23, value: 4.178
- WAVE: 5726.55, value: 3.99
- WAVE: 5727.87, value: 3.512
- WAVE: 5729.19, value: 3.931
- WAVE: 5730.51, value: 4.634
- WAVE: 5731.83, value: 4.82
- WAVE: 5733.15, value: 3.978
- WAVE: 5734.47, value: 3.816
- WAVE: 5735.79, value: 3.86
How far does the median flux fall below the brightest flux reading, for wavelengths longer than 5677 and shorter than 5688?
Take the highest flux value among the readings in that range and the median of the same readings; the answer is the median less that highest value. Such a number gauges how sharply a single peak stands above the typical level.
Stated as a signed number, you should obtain -0.56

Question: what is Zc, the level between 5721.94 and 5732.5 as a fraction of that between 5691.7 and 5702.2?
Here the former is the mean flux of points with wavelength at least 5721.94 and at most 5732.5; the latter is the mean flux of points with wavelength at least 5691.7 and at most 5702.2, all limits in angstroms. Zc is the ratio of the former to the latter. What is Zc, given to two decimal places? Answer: 1.11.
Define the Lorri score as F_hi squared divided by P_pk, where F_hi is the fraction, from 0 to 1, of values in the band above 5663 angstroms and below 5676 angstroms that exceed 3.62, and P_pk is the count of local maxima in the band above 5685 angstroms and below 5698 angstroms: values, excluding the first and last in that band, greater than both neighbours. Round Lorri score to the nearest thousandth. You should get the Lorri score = 0.053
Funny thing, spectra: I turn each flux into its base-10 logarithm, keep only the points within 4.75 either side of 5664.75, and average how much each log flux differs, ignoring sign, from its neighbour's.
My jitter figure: 0.03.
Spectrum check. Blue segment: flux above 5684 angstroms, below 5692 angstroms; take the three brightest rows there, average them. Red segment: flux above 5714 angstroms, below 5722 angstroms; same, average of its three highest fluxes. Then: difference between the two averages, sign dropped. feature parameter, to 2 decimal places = 0.05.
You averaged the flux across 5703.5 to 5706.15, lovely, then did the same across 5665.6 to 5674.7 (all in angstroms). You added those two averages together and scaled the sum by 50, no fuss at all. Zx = 363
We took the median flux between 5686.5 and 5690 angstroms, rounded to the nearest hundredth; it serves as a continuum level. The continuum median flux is 3.68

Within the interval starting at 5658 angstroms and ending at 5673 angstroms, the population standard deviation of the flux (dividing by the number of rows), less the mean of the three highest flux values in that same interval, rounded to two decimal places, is -3.65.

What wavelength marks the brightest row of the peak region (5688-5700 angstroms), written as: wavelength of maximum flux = 5696.30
